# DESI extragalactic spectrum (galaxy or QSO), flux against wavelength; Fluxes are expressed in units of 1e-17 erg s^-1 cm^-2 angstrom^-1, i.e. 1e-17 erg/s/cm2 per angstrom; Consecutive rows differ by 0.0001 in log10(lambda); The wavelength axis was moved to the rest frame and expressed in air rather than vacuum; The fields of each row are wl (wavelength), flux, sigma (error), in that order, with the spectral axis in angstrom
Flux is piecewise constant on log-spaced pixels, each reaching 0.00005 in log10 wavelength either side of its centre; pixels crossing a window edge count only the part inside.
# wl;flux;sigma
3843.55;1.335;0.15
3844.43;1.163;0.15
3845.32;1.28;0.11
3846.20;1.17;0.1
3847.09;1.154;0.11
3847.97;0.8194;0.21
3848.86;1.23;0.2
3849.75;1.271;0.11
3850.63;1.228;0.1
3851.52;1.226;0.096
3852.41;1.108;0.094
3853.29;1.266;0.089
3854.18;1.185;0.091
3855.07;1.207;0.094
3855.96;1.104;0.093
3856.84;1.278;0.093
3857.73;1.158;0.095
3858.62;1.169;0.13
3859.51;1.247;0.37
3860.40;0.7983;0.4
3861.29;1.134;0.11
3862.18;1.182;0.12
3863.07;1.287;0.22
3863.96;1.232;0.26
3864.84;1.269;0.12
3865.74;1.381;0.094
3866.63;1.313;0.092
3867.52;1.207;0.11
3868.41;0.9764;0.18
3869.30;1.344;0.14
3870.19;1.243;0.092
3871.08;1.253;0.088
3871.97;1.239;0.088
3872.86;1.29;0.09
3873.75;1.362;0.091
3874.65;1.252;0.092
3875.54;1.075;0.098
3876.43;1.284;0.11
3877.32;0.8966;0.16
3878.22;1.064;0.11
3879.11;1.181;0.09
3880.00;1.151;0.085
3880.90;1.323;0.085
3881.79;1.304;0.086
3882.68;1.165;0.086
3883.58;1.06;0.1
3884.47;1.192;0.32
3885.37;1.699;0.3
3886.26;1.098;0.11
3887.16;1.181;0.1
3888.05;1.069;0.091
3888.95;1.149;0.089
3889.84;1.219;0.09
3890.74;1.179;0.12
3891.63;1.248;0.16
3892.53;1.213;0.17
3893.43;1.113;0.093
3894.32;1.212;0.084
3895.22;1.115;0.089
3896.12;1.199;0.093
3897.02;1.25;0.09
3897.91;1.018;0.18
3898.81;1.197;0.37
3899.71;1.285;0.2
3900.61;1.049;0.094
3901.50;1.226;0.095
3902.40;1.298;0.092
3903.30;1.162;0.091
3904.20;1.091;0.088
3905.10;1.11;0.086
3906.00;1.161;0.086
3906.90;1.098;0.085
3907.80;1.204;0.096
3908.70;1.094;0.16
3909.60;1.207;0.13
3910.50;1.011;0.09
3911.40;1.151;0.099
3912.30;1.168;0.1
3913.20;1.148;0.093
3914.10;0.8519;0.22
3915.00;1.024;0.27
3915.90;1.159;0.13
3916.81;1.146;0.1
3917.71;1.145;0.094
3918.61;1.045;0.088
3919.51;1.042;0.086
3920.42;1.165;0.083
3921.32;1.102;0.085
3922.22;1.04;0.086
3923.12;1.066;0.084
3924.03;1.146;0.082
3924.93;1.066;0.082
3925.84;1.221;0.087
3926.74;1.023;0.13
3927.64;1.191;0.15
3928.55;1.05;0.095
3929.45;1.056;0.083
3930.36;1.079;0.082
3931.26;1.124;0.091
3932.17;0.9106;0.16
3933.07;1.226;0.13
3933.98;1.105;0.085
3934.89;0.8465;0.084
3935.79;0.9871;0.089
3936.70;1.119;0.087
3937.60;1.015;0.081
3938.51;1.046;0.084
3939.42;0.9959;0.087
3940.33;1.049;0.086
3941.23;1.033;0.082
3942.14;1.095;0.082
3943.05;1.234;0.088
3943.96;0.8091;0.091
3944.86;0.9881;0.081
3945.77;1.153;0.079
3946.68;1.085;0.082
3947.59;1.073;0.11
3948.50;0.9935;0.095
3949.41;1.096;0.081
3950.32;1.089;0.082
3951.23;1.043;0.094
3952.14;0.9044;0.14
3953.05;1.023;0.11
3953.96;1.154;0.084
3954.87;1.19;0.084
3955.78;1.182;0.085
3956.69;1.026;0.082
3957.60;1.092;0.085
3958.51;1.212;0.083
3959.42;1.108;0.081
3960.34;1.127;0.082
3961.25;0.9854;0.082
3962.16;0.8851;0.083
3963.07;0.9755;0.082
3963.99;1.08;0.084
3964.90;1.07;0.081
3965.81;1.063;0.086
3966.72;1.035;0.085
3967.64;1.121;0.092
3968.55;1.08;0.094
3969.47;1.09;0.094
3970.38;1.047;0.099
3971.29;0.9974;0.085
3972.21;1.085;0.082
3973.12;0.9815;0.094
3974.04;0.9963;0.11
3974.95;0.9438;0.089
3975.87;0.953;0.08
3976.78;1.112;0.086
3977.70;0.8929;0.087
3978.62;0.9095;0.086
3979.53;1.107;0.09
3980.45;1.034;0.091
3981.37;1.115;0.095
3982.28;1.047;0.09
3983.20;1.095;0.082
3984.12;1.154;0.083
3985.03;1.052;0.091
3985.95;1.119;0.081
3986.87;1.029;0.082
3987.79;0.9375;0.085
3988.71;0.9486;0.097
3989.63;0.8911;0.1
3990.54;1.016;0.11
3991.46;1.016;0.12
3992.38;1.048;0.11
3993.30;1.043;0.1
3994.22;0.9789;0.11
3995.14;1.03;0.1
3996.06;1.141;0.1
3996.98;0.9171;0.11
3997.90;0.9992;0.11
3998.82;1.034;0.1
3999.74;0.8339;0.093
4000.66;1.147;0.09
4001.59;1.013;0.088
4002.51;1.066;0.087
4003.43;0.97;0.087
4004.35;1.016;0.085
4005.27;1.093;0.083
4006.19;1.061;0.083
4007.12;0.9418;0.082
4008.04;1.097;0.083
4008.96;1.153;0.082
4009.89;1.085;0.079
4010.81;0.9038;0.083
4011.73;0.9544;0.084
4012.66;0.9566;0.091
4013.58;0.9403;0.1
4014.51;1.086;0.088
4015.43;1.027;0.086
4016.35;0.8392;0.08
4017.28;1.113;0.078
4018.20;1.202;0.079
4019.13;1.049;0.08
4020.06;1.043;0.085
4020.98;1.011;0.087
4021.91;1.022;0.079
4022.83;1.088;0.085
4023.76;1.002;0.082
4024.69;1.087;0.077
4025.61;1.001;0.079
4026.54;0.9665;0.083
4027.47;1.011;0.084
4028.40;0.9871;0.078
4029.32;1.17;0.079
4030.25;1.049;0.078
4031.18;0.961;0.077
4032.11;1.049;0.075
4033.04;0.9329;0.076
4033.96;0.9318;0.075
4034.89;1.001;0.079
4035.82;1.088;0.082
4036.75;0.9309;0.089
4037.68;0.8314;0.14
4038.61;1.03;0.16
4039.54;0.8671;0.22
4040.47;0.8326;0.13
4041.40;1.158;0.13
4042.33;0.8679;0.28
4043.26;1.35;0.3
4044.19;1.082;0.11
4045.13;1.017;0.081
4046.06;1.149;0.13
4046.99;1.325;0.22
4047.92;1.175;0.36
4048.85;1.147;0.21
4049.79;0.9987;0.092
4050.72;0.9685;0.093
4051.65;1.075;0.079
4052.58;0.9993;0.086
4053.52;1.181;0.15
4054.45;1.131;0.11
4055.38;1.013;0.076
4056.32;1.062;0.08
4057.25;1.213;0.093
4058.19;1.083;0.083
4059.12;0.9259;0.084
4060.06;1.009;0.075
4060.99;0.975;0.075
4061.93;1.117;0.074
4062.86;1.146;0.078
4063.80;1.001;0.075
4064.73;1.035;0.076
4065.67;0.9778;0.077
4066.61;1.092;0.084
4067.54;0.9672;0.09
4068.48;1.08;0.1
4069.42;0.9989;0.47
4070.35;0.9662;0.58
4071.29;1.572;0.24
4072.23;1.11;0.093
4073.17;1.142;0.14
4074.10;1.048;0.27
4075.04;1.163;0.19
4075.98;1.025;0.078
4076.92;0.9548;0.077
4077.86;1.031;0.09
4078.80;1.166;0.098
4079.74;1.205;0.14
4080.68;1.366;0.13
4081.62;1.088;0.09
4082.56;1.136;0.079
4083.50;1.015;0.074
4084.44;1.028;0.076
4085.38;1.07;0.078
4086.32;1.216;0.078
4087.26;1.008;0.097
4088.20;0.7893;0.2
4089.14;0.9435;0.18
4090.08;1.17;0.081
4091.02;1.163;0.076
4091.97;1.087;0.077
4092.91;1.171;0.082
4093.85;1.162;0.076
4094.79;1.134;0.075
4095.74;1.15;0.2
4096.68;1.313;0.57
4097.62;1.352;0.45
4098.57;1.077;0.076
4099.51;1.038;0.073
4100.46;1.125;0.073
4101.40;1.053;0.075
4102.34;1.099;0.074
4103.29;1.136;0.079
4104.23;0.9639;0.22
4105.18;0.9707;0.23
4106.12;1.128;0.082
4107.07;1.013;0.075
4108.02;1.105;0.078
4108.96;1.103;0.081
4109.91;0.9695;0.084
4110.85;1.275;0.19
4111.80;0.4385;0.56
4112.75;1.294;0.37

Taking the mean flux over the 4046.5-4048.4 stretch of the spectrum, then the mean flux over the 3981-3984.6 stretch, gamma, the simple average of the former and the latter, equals 1.18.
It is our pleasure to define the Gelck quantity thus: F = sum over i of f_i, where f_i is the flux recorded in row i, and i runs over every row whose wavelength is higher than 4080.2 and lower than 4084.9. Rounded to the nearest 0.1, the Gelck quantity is 5.6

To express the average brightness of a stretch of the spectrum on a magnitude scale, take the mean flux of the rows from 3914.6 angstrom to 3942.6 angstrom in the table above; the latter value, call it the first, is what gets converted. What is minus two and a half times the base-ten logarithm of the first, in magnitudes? -0.078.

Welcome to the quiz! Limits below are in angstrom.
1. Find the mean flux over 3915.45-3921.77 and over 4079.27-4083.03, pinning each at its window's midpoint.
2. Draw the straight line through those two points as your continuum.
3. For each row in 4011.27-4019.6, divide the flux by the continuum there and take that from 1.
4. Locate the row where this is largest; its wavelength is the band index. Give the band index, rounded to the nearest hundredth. 4016.35 angstrom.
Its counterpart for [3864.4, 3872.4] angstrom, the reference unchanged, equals 3868.41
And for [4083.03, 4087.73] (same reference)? 4087.26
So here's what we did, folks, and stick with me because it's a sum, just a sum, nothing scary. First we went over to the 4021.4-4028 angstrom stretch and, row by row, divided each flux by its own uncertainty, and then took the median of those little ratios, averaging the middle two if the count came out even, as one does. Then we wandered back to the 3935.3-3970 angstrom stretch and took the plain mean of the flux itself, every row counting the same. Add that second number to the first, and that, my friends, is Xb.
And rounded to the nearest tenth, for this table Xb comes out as 13.7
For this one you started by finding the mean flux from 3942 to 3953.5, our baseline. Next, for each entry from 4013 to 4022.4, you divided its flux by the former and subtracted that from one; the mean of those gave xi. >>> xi 0.011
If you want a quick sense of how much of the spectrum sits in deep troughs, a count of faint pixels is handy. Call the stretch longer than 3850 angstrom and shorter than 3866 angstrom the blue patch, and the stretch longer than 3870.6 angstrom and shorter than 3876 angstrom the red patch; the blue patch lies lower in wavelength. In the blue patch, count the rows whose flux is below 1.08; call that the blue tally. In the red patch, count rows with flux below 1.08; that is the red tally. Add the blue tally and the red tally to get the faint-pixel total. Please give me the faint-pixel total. 2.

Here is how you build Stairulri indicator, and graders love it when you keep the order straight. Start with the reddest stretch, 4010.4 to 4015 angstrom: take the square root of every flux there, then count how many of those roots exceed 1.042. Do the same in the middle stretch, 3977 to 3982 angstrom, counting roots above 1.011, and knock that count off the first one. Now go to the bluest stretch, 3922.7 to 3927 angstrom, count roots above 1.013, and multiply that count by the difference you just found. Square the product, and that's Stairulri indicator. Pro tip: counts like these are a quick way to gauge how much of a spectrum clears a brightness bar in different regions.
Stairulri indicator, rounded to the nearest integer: 64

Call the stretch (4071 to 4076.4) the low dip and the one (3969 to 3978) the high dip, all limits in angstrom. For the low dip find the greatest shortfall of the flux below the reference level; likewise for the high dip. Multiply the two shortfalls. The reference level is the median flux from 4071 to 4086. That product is 0.015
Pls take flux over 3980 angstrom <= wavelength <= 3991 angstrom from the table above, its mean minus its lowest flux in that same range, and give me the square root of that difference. 0.38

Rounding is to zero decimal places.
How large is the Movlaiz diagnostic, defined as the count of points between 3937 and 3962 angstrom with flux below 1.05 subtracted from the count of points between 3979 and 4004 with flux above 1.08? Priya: -6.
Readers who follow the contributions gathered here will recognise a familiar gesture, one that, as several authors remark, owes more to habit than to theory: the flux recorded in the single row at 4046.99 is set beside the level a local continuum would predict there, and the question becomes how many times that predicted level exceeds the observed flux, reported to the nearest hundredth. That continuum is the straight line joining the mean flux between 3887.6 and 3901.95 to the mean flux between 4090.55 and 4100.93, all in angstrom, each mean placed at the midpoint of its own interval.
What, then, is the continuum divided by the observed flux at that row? 0.88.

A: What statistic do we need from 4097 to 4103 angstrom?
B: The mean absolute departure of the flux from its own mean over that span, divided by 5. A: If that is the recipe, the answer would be 0.015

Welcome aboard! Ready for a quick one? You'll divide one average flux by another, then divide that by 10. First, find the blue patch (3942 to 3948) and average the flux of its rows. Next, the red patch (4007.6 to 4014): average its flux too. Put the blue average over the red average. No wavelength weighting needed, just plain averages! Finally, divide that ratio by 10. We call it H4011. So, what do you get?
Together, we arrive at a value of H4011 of 0.105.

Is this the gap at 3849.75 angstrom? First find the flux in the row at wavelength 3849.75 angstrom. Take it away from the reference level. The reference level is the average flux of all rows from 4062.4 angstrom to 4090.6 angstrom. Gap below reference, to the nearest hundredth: -0.19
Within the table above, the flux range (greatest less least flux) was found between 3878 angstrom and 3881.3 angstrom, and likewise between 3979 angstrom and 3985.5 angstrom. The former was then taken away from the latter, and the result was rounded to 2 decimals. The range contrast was -0.14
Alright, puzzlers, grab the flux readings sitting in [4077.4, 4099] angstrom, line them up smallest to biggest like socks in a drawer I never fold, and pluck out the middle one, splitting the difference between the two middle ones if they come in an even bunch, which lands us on 1.14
